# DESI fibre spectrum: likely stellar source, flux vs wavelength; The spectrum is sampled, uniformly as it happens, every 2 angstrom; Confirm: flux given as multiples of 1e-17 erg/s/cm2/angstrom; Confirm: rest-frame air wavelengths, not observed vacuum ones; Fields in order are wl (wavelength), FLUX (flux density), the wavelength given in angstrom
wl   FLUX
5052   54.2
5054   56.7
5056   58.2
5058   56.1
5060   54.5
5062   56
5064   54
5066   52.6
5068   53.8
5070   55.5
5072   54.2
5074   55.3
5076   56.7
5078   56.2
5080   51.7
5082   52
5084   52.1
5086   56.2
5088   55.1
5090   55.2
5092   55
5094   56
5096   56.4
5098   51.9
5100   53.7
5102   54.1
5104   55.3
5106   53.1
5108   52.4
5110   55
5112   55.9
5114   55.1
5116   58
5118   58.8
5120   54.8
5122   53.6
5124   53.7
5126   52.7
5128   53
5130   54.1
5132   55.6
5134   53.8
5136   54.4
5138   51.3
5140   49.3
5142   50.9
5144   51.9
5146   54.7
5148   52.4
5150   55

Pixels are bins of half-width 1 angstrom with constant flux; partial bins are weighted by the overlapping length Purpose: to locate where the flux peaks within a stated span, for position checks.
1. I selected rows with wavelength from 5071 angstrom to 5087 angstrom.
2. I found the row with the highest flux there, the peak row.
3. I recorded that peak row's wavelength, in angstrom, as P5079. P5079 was 5076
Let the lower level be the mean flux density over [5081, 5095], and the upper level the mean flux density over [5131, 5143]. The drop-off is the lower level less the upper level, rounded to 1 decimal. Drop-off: 2.0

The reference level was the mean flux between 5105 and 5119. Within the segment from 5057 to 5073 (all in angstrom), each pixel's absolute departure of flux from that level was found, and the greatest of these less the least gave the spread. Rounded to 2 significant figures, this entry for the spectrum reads 2.8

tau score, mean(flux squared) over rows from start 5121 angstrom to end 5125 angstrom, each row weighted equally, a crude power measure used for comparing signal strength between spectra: 2878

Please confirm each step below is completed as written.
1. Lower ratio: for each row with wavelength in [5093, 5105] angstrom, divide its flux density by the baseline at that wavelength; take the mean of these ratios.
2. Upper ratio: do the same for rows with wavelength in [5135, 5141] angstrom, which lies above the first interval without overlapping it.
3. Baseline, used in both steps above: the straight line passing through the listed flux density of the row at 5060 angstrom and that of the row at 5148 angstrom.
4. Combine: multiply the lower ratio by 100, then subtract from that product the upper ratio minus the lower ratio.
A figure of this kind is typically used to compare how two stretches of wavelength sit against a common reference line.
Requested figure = 102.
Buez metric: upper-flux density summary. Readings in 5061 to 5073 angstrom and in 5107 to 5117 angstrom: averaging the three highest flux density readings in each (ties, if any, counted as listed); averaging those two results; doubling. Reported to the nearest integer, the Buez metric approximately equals 112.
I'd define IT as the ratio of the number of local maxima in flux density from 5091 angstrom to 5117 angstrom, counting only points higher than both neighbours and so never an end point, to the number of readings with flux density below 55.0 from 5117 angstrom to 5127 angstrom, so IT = 0.75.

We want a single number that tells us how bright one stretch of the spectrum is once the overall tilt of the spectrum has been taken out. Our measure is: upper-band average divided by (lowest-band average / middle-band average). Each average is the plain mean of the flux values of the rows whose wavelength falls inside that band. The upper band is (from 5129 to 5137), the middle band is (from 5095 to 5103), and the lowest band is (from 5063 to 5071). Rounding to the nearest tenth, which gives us 54.5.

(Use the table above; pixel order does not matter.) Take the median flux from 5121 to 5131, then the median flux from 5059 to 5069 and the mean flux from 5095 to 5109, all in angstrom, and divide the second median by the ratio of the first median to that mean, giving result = 54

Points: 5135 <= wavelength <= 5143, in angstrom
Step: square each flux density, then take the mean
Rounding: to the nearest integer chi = 2653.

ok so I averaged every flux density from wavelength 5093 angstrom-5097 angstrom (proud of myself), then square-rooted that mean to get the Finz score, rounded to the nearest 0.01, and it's 7.50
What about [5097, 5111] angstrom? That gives 7.32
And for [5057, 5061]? 7.44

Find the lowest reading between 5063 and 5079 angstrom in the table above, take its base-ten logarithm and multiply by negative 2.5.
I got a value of -4.302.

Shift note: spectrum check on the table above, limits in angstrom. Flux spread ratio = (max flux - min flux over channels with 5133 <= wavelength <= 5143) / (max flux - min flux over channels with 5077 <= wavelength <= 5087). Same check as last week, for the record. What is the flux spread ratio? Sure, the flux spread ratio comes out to 1.1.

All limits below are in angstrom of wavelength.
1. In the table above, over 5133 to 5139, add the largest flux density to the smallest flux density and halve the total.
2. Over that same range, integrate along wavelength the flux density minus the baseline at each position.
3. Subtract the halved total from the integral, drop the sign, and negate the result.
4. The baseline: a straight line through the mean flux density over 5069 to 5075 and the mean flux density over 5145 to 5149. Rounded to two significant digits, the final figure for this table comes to -56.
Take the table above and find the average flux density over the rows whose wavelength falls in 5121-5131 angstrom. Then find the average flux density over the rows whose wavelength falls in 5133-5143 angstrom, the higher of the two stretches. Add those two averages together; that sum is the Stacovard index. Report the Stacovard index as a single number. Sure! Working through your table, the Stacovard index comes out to 105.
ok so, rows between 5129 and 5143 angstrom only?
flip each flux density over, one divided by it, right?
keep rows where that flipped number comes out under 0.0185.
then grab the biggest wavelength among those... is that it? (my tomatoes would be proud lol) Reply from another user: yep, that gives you 5136 angstrom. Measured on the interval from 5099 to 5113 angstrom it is 5112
